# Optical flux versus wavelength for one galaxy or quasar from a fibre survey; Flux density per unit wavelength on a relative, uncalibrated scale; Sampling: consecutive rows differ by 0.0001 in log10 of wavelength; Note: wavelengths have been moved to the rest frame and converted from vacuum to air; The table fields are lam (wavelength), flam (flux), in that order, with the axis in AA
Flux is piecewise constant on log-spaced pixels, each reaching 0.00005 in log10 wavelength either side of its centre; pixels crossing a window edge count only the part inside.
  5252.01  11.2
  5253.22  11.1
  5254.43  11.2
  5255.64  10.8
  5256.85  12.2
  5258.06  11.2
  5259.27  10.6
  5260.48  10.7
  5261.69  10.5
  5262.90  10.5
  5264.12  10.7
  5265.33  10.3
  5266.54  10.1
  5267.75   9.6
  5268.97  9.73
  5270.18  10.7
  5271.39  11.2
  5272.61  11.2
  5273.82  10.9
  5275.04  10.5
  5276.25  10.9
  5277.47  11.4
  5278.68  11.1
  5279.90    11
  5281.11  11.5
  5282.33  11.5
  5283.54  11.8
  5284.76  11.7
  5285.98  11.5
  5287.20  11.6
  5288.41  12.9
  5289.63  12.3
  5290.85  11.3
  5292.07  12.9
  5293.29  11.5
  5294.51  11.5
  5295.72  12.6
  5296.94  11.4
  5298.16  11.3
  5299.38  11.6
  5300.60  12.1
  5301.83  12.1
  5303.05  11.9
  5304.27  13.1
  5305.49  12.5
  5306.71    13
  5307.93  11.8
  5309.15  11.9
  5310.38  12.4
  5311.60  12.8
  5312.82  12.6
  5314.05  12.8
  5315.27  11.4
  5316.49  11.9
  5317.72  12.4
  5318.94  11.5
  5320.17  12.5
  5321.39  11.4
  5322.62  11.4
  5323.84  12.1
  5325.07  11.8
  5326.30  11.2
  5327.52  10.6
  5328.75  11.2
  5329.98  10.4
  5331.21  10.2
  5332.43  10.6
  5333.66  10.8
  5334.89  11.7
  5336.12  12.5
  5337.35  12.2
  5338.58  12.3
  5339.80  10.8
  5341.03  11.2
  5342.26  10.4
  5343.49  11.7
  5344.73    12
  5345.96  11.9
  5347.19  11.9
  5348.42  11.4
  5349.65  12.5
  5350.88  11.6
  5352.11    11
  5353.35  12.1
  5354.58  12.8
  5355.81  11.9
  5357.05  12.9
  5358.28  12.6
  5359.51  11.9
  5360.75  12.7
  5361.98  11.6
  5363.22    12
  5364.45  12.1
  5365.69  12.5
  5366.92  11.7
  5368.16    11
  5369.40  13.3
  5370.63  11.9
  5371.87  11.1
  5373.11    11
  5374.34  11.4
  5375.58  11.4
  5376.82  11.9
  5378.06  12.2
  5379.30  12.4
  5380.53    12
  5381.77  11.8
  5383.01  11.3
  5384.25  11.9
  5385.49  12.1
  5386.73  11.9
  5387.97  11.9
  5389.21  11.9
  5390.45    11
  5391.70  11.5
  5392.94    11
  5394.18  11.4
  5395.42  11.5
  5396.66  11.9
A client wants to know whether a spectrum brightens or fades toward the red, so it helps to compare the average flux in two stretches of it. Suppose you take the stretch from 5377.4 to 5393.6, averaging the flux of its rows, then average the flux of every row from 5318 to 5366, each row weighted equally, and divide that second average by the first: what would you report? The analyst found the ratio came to 0.99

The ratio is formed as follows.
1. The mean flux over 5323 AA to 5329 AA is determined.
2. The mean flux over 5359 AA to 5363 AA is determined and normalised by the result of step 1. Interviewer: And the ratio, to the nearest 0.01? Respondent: 1.06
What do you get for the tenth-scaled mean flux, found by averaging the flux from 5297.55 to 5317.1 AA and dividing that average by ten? 1.22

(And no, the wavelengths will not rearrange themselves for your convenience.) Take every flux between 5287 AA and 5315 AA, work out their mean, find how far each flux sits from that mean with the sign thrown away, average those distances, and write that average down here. 0.52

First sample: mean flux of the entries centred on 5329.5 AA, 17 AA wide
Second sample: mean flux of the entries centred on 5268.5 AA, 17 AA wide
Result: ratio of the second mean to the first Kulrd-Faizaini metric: 0.93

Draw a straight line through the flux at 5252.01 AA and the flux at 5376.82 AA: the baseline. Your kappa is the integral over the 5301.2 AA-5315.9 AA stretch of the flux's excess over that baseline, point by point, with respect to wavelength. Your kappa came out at 12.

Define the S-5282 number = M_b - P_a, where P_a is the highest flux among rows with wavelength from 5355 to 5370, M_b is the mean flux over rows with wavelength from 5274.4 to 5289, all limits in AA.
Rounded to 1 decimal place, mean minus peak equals -1.9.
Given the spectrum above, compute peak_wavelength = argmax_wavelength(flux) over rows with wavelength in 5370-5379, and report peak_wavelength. 5378.06 AA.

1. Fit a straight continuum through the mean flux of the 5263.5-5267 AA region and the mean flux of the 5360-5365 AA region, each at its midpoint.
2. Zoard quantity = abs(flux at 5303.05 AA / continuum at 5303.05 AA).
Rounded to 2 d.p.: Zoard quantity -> 1.08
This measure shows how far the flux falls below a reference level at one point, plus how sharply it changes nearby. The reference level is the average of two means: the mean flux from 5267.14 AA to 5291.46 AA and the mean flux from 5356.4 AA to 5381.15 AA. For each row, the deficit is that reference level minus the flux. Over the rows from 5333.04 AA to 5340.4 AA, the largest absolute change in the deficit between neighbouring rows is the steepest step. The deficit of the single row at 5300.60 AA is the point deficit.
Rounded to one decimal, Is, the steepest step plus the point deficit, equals 1.0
